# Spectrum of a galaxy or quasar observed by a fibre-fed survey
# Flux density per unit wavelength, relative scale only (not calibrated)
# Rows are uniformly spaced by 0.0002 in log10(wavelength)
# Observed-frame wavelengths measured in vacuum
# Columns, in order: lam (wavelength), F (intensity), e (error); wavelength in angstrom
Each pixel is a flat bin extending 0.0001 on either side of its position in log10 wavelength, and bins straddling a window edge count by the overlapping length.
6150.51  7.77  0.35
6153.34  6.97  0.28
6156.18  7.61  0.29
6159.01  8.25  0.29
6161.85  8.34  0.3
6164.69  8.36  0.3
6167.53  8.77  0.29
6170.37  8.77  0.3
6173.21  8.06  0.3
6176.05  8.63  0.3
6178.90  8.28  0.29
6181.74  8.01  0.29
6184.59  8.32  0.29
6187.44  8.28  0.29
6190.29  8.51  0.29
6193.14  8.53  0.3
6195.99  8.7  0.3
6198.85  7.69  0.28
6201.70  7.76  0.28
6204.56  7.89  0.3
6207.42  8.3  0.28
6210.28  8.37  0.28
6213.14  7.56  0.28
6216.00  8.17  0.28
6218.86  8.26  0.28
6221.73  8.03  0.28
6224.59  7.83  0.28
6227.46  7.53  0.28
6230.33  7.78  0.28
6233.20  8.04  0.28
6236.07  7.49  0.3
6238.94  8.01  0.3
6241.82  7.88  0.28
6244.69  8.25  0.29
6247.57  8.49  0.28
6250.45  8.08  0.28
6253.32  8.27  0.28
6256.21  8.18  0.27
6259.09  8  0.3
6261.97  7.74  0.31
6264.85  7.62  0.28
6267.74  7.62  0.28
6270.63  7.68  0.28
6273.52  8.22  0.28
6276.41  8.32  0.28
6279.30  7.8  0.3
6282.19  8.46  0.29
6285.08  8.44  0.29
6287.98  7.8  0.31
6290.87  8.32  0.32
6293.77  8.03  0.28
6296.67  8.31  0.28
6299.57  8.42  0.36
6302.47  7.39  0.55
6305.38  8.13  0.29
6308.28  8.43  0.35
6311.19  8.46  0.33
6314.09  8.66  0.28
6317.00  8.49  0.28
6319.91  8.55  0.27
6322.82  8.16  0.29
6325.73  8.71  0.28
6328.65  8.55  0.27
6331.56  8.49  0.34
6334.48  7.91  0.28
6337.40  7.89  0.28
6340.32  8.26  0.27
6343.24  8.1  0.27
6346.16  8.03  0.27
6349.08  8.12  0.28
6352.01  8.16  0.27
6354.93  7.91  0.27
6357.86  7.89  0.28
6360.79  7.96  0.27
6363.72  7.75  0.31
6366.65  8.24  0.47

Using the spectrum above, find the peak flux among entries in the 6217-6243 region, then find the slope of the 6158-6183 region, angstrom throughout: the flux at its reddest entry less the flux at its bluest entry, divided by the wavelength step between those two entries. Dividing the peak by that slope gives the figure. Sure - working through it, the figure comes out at -782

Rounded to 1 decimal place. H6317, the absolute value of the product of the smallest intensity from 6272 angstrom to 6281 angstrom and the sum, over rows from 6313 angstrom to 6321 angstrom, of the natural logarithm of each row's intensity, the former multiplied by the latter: 50.3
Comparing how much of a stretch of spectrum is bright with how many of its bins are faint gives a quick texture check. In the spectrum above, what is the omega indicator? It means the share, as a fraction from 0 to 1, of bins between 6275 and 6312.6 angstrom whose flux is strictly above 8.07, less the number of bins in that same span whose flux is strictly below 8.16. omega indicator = -4.3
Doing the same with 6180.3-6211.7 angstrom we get -3.4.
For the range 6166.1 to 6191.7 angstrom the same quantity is -1.2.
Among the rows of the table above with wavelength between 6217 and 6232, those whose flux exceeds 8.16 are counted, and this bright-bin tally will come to 1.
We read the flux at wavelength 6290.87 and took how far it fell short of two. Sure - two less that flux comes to -6.3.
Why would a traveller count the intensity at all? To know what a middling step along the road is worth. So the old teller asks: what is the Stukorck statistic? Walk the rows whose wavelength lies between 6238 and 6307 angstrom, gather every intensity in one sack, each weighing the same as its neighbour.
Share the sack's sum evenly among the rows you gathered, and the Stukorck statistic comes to 8.1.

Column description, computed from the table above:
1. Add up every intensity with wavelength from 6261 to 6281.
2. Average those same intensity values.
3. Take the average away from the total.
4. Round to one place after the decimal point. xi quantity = 47.1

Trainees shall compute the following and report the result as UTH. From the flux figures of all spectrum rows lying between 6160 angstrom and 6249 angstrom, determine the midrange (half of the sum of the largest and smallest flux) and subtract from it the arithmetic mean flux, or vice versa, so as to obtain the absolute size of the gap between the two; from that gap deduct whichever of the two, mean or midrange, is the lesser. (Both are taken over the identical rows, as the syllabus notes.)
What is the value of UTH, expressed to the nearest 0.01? -8.10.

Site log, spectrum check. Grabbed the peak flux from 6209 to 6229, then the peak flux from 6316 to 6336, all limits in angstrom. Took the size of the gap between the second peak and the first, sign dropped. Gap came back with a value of 0.34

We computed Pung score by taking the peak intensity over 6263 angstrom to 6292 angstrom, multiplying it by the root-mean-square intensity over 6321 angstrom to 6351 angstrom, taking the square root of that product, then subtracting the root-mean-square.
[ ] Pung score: 0.12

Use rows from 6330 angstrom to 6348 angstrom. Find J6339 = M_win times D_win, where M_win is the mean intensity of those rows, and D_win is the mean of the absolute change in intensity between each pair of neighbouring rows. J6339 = 1.95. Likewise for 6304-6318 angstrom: 1.48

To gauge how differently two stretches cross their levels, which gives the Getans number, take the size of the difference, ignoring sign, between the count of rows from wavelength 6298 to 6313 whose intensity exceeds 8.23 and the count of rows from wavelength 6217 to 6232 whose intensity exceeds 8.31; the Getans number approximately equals 3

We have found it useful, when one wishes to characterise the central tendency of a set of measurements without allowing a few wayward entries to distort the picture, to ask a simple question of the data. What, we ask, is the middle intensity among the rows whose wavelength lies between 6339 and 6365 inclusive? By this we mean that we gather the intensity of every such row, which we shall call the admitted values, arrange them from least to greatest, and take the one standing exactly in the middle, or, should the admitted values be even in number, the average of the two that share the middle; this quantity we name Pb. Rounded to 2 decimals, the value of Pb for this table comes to 8.03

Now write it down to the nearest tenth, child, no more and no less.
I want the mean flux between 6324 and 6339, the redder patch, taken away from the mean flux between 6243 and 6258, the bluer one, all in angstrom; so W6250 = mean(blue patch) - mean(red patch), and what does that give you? -0.1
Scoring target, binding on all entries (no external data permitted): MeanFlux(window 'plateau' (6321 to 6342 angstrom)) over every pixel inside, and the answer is 8.3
